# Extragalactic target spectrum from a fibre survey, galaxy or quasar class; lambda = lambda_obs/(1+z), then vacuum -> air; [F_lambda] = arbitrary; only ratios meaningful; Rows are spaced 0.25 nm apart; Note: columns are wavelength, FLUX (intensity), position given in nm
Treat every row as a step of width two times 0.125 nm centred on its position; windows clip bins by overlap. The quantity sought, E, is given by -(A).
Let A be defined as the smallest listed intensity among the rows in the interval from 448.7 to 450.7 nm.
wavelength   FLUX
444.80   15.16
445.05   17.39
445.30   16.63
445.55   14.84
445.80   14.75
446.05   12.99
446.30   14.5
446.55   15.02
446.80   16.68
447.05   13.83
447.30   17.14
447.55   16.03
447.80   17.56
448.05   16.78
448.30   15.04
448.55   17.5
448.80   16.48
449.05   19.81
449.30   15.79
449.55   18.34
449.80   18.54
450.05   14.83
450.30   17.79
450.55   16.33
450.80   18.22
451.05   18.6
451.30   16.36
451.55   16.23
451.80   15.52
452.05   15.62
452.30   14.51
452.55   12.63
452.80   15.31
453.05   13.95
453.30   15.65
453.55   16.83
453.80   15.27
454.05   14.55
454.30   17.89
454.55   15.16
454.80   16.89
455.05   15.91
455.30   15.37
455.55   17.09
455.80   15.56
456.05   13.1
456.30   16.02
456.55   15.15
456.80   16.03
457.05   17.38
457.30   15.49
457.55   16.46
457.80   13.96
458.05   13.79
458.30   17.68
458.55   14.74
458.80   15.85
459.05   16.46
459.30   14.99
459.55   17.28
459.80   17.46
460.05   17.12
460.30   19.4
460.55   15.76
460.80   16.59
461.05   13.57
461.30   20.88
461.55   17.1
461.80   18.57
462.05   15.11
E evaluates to -14.8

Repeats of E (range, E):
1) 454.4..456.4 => -13.1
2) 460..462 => -13.6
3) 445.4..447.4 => -13.0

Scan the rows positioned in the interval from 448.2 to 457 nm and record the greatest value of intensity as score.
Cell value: 19.81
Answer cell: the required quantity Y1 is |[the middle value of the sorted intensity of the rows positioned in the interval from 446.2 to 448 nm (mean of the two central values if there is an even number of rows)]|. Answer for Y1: 16.0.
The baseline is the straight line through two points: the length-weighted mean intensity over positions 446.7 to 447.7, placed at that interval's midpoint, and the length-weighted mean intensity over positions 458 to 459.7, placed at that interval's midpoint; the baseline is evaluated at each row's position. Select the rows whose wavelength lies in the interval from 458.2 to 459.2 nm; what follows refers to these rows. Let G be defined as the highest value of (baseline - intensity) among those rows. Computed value 1.2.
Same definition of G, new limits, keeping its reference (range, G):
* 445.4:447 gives 3.0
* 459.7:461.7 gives 2.4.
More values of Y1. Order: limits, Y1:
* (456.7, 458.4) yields 16.0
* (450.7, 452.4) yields 16.2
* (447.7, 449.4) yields 16.8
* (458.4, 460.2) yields 16.5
